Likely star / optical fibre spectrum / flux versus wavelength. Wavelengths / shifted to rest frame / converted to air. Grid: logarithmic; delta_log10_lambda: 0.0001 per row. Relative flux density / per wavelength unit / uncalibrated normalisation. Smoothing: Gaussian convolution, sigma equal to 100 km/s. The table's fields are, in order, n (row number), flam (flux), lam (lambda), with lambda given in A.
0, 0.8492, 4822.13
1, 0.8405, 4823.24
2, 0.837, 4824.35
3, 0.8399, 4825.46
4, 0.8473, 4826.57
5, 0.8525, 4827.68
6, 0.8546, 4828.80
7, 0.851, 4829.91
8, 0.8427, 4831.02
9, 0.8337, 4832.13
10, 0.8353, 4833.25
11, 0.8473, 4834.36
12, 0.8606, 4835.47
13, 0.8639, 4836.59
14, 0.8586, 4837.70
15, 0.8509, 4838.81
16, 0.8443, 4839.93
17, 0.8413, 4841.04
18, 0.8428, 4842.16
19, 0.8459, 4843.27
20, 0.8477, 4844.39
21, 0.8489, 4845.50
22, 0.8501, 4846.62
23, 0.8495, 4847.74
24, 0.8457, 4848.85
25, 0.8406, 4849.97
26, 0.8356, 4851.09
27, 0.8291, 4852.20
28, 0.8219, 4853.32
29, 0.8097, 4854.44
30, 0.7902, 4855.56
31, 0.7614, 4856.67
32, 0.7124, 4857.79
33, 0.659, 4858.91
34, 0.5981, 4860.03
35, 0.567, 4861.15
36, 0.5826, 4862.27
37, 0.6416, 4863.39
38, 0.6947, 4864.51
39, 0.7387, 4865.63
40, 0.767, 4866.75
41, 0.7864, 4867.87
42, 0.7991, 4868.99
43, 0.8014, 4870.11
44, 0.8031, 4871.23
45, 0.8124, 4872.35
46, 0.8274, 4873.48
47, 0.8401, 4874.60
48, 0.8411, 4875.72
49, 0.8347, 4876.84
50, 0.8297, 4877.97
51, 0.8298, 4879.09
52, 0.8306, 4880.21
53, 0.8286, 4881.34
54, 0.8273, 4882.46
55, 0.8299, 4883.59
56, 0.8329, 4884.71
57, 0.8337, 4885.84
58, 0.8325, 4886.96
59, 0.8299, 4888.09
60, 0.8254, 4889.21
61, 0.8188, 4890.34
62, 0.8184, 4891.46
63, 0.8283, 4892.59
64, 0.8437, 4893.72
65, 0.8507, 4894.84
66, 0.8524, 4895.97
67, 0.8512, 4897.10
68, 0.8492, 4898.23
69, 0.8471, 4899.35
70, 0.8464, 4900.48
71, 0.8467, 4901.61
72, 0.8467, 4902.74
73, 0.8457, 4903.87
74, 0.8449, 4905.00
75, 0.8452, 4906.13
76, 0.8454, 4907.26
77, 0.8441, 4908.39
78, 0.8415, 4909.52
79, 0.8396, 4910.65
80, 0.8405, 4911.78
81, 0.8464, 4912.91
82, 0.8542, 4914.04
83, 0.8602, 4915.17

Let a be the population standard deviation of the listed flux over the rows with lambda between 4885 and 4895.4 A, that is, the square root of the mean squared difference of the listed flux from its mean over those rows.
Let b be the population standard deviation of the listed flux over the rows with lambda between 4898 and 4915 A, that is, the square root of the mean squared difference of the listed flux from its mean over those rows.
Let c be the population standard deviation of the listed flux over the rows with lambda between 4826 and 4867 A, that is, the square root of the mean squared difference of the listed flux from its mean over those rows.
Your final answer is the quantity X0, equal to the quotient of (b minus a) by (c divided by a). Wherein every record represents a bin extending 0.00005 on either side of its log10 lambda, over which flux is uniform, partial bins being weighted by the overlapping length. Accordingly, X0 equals 0.0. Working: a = 0.01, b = 0.003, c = 0.08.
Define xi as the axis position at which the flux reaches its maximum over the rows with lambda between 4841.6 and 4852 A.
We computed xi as 4846.62 A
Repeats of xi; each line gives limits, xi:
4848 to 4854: 4848.85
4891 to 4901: 4895.97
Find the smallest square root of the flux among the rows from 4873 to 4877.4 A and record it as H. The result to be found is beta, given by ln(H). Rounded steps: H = 0.910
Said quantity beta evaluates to -0.095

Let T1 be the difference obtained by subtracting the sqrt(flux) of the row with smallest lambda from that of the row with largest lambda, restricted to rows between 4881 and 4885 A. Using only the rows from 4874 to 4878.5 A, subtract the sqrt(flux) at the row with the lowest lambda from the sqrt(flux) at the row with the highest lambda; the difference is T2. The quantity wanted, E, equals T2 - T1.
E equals -0.01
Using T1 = 0.002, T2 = -0.006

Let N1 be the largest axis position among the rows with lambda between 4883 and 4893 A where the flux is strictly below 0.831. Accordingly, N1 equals 4892.59 A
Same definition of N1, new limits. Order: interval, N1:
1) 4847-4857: 4856.67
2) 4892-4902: 4892.59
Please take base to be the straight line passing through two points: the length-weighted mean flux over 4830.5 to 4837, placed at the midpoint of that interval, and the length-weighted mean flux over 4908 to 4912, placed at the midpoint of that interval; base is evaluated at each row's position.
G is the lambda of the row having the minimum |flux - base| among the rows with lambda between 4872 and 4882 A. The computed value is 4875.72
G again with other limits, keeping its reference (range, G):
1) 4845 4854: 4848.85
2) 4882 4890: 4885.84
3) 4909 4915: 4909.52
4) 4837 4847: 4843.27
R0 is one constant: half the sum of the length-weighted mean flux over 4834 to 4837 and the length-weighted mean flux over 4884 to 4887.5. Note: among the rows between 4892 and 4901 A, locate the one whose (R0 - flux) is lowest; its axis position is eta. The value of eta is 4895.97 A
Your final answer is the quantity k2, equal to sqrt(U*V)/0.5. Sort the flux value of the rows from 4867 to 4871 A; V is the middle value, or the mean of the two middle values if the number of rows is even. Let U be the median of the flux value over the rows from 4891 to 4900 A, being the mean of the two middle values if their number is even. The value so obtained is 1.65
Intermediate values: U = 0.848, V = 0.799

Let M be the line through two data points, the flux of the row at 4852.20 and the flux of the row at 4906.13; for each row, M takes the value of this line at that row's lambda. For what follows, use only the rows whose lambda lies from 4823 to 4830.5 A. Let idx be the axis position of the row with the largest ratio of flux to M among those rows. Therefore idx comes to 4828.80 A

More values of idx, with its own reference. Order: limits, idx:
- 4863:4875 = 4874.60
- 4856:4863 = 4856.67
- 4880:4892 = 4885.84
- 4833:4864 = 4836.59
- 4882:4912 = 4895.97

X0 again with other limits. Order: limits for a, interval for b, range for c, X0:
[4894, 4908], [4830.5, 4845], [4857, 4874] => 0.0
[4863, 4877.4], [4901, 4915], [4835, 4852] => -0.4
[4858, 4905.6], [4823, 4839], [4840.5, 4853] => -0.8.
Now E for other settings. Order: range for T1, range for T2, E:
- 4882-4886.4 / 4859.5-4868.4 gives 0.11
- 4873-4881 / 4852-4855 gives -0.01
